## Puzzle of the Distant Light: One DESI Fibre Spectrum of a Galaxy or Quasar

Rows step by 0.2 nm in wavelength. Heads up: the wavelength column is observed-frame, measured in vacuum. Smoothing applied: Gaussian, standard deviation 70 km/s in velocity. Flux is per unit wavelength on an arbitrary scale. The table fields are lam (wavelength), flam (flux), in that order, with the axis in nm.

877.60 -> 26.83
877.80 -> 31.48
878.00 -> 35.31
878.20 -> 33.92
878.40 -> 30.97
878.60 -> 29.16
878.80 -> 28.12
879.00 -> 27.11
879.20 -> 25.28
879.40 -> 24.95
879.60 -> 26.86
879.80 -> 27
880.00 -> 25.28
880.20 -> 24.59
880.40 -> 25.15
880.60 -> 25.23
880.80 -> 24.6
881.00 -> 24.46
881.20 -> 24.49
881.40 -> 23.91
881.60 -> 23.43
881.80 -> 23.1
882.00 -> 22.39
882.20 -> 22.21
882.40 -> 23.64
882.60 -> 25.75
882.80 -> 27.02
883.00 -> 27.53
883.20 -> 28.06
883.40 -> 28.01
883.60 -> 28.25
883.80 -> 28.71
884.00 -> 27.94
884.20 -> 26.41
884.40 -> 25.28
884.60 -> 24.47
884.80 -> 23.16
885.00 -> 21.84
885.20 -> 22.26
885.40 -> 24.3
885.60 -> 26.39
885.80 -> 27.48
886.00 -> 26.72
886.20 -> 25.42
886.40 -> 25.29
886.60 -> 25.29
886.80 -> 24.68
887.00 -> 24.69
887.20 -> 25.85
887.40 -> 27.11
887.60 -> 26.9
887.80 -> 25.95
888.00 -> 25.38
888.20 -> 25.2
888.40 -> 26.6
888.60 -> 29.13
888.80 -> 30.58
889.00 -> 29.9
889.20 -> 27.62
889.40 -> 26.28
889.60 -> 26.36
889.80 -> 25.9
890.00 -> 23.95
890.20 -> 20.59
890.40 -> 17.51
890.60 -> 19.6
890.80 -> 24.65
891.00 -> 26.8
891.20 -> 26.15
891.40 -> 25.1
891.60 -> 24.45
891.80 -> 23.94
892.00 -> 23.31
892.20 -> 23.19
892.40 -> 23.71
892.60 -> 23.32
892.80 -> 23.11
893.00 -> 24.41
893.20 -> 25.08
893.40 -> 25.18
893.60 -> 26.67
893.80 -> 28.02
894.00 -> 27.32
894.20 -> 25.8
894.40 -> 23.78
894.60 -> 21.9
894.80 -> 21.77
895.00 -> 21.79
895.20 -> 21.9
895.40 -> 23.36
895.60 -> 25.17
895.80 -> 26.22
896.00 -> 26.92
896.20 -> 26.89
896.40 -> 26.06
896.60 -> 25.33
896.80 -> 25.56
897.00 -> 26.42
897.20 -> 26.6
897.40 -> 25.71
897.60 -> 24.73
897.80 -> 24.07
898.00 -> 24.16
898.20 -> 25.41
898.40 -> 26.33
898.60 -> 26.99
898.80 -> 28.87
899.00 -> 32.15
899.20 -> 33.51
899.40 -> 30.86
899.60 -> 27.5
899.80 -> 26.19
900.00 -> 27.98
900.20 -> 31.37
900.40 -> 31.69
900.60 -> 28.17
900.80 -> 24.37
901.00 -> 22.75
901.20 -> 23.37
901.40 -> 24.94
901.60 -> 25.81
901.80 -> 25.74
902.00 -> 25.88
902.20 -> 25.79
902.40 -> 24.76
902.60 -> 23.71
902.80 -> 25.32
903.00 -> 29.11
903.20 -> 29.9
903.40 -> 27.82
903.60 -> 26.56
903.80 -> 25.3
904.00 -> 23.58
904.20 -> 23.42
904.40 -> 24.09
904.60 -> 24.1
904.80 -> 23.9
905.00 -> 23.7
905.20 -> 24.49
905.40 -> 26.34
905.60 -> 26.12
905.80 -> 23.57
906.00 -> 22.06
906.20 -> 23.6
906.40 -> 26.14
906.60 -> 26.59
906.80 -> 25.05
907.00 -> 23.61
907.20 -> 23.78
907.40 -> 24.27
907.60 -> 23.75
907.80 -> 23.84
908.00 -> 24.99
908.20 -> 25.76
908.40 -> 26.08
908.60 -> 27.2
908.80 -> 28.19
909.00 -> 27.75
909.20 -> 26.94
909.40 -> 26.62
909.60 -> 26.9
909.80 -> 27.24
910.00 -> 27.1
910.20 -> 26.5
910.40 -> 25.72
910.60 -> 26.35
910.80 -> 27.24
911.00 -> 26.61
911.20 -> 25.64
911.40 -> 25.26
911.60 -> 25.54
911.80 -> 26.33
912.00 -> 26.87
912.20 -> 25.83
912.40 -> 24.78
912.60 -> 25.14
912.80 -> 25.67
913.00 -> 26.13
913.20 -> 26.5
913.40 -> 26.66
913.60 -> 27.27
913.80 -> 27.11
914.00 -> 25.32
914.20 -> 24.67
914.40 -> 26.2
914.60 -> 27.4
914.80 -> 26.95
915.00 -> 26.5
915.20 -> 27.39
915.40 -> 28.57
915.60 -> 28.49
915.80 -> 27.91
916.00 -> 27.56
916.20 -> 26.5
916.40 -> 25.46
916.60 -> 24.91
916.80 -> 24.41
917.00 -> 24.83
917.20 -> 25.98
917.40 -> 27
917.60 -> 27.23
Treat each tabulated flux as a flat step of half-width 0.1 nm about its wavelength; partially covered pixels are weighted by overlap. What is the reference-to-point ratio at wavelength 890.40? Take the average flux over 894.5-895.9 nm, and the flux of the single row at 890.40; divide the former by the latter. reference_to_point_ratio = 1.32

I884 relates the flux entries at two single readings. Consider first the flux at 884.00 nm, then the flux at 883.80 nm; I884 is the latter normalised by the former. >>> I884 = 1.03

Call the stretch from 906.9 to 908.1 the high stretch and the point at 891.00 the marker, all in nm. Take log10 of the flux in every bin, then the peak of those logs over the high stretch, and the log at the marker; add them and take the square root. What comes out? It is 1.68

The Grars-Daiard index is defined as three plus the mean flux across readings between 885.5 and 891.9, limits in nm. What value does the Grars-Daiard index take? 28.5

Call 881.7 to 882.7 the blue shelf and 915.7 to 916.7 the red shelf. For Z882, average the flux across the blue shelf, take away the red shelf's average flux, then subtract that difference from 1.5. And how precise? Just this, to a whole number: 5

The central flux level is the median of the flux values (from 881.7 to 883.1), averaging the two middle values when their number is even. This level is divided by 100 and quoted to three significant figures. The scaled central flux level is 0.236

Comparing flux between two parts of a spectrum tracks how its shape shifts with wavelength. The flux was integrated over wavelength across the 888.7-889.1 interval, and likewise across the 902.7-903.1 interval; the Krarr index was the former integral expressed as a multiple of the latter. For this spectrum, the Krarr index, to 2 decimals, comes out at 1.11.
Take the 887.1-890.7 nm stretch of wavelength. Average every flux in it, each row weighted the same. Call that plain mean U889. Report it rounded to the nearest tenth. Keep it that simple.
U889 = 25.6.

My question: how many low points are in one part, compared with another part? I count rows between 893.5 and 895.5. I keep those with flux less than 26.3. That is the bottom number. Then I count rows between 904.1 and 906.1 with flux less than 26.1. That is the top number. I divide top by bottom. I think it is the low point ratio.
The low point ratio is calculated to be 1.14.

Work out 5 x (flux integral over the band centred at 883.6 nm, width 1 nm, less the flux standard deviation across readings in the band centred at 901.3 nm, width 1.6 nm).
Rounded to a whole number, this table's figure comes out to 133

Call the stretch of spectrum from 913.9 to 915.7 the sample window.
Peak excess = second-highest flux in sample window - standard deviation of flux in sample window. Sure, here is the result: 27.2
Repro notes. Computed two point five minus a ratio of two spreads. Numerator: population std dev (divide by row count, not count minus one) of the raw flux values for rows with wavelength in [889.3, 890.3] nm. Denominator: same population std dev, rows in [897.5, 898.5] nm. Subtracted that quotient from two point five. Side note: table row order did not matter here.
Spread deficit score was -0.1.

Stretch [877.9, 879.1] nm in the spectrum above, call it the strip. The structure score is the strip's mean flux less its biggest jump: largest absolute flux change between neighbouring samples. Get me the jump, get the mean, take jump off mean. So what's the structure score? 27.8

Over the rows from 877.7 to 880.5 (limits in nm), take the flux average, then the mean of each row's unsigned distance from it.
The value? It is 2.8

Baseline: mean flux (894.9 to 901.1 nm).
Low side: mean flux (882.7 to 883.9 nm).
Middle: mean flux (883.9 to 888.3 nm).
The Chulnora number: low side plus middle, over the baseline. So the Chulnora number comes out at 2.00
